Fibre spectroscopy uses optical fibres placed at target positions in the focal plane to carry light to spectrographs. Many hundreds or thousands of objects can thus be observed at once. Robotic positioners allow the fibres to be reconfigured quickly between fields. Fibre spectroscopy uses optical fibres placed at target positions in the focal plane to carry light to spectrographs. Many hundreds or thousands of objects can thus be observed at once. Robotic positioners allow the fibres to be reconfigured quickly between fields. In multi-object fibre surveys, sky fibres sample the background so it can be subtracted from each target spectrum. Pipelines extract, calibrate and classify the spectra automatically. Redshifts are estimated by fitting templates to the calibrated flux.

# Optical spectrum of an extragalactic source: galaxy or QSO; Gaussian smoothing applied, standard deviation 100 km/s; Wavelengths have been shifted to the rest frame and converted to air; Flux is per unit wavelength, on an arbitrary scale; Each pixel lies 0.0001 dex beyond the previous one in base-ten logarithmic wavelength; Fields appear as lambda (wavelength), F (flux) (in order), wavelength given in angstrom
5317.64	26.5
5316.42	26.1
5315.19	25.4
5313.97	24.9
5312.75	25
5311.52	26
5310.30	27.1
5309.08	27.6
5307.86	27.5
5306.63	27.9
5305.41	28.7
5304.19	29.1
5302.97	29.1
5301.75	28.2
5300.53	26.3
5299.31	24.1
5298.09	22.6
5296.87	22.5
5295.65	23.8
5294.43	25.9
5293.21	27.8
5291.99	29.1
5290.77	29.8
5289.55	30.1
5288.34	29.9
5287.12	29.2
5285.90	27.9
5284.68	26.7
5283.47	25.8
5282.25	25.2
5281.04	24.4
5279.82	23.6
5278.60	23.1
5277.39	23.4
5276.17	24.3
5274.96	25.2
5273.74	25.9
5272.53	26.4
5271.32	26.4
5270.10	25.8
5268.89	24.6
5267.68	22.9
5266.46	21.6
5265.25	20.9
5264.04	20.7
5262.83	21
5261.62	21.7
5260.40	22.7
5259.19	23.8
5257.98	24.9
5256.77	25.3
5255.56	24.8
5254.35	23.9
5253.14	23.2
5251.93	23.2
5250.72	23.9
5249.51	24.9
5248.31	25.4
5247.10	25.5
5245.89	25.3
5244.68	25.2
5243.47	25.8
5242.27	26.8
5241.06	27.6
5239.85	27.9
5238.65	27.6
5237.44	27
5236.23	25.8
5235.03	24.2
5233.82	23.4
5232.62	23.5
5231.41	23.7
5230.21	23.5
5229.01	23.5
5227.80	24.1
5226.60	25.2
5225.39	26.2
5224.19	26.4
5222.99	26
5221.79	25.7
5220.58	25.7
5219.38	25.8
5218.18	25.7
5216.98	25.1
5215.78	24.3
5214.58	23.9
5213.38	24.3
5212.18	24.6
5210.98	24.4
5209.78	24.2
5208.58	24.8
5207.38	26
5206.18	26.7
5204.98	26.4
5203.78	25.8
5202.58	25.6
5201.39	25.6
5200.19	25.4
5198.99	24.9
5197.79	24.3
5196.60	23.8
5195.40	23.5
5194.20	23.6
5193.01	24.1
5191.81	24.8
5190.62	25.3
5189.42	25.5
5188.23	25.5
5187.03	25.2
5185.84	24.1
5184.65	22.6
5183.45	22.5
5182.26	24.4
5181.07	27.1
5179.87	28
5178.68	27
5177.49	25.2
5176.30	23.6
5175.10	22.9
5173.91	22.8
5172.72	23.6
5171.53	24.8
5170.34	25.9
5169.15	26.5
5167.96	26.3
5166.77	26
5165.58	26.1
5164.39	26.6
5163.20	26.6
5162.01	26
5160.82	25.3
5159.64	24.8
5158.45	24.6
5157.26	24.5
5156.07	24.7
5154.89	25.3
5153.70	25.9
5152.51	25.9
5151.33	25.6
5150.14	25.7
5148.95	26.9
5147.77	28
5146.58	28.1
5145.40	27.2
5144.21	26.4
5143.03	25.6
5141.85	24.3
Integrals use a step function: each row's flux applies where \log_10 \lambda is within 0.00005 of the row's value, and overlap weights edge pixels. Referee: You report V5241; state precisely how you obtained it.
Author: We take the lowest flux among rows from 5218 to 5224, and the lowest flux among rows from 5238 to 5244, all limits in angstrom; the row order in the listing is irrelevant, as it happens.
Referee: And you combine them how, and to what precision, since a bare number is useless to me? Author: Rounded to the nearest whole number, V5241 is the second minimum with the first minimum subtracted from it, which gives 0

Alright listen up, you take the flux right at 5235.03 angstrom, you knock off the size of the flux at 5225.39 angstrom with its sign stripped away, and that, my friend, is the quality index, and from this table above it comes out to -2.0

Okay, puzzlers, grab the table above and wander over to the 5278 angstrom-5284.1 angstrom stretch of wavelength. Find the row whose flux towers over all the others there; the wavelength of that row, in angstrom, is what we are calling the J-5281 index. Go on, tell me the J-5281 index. 5283.47 angstrom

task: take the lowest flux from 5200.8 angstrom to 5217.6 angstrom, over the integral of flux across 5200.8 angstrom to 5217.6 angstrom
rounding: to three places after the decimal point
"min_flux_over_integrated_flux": 0.057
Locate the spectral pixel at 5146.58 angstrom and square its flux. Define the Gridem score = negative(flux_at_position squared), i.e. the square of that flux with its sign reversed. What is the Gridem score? -790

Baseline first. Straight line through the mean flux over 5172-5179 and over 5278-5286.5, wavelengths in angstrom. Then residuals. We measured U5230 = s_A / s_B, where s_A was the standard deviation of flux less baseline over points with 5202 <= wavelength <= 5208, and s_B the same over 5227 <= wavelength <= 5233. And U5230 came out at 1.6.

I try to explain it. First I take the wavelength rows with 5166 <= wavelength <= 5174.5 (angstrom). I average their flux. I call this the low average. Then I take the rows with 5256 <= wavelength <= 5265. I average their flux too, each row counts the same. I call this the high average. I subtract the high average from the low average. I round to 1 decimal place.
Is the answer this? 2.3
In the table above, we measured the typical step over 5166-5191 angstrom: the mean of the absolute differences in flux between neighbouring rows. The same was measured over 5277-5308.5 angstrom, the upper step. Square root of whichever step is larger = 0.96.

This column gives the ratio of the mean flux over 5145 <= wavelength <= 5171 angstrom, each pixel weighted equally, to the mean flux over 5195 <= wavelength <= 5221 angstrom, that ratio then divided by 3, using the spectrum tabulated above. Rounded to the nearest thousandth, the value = 0.346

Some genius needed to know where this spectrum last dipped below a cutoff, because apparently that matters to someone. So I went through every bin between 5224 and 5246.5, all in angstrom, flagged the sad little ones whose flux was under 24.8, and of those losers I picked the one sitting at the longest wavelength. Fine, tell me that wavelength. 5235.03 angstrom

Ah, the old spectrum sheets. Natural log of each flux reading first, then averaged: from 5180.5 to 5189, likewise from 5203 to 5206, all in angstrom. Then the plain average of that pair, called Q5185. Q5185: 3.23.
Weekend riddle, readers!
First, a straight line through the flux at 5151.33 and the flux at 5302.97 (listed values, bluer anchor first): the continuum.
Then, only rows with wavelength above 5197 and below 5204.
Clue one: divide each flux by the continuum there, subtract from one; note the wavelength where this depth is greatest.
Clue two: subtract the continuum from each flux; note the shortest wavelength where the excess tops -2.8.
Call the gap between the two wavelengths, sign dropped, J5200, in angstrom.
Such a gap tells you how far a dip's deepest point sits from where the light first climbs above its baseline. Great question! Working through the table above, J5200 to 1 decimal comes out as 0.0 angstrom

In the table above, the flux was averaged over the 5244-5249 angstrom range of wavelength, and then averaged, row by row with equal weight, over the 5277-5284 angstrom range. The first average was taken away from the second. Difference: -1.1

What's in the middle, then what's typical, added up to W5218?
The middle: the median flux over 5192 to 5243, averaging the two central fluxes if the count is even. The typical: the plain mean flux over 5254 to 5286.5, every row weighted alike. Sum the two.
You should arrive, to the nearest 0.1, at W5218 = 49.3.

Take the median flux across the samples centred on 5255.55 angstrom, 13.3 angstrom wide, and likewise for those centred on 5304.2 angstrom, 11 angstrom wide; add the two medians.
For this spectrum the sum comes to 51.8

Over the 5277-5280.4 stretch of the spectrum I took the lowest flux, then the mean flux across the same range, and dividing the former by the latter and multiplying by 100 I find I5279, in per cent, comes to 98.9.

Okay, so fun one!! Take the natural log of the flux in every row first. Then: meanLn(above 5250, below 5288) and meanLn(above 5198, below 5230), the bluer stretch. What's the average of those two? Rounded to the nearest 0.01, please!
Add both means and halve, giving 3.21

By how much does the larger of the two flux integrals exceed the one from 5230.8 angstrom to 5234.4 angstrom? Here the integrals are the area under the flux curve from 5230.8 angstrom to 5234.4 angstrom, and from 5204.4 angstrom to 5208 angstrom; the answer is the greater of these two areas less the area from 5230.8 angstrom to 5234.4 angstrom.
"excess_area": 10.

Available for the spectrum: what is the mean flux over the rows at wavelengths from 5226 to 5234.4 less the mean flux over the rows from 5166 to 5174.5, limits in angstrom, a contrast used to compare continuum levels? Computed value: -1.3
